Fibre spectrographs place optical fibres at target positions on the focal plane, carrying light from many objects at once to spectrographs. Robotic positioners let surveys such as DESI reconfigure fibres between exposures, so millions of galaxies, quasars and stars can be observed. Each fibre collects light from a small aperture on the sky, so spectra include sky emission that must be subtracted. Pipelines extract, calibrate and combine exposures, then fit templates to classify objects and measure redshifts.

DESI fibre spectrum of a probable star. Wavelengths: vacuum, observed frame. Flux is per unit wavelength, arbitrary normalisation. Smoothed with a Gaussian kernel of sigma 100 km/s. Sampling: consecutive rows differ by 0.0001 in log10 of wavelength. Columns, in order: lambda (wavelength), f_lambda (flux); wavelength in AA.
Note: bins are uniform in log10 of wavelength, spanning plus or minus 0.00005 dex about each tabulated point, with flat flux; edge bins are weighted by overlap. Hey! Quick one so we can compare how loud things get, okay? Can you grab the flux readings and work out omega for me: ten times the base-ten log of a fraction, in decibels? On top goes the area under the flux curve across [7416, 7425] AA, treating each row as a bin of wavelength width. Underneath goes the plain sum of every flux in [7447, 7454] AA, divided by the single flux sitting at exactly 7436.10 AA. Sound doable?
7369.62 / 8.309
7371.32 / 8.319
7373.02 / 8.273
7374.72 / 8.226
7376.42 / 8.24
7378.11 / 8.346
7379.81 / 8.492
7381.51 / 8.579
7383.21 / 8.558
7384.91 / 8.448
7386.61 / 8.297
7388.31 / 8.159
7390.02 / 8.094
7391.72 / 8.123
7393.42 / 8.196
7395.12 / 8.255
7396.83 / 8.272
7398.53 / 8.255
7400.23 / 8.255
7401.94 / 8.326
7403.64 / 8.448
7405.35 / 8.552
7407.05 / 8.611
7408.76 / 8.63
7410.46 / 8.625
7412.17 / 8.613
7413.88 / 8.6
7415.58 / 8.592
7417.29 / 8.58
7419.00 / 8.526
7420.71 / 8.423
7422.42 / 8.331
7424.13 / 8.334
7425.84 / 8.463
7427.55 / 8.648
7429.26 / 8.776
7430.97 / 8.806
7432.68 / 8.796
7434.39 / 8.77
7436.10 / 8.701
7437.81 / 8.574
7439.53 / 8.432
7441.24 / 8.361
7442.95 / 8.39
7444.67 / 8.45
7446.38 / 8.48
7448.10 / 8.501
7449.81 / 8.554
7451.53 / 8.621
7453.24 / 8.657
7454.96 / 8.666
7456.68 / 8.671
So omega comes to 13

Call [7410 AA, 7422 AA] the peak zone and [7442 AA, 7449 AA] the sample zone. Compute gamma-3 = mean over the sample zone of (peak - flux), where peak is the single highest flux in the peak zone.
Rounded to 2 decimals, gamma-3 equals 0.17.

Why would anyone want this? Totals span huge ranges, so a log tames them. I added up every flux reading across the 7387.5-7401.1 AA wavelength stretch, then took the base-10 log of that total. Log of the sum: 1.82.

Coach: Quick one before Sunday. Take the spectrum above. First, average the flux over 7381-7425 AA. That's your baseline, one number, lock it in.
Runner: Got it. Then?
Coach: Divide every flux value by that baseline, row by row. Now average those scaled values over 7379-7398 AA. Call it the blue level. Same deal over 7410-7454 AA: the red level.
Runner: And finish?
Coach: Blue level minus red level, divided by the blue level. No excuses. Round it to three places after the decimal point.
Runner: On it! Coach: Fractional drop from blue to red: -0.030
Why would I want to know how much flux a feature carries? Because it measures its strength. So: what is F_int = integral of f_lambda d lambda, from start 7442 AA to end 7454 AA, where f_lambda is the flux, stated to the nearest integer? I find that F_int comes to 102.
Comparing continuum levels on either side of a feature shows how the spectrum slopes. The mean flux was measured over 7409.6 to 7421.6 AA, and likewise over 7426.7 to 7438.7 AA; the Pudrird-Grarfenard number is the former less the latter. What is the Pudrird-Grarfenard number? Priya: -0.16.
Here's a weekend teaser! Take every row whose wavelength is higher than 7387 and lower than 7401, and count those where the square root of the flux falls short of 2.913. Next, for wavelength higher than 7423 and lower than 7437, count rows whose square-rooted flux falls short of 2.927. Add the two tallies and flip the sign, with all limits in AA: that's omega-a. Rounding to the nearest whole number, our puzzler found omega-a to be -10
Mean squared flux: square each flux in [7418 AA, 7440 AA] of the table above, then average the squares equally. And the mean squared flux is 73.7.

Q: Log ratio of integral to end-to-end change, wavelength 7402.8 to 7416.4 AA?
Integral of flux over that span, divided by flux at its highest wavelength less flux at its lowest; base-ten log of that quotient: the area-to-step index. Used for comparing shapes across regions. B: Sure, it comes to 2.91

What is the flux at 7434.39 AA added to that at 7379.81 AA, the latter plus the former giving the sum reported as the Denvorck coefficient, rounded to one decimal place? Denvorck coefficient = 17.3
